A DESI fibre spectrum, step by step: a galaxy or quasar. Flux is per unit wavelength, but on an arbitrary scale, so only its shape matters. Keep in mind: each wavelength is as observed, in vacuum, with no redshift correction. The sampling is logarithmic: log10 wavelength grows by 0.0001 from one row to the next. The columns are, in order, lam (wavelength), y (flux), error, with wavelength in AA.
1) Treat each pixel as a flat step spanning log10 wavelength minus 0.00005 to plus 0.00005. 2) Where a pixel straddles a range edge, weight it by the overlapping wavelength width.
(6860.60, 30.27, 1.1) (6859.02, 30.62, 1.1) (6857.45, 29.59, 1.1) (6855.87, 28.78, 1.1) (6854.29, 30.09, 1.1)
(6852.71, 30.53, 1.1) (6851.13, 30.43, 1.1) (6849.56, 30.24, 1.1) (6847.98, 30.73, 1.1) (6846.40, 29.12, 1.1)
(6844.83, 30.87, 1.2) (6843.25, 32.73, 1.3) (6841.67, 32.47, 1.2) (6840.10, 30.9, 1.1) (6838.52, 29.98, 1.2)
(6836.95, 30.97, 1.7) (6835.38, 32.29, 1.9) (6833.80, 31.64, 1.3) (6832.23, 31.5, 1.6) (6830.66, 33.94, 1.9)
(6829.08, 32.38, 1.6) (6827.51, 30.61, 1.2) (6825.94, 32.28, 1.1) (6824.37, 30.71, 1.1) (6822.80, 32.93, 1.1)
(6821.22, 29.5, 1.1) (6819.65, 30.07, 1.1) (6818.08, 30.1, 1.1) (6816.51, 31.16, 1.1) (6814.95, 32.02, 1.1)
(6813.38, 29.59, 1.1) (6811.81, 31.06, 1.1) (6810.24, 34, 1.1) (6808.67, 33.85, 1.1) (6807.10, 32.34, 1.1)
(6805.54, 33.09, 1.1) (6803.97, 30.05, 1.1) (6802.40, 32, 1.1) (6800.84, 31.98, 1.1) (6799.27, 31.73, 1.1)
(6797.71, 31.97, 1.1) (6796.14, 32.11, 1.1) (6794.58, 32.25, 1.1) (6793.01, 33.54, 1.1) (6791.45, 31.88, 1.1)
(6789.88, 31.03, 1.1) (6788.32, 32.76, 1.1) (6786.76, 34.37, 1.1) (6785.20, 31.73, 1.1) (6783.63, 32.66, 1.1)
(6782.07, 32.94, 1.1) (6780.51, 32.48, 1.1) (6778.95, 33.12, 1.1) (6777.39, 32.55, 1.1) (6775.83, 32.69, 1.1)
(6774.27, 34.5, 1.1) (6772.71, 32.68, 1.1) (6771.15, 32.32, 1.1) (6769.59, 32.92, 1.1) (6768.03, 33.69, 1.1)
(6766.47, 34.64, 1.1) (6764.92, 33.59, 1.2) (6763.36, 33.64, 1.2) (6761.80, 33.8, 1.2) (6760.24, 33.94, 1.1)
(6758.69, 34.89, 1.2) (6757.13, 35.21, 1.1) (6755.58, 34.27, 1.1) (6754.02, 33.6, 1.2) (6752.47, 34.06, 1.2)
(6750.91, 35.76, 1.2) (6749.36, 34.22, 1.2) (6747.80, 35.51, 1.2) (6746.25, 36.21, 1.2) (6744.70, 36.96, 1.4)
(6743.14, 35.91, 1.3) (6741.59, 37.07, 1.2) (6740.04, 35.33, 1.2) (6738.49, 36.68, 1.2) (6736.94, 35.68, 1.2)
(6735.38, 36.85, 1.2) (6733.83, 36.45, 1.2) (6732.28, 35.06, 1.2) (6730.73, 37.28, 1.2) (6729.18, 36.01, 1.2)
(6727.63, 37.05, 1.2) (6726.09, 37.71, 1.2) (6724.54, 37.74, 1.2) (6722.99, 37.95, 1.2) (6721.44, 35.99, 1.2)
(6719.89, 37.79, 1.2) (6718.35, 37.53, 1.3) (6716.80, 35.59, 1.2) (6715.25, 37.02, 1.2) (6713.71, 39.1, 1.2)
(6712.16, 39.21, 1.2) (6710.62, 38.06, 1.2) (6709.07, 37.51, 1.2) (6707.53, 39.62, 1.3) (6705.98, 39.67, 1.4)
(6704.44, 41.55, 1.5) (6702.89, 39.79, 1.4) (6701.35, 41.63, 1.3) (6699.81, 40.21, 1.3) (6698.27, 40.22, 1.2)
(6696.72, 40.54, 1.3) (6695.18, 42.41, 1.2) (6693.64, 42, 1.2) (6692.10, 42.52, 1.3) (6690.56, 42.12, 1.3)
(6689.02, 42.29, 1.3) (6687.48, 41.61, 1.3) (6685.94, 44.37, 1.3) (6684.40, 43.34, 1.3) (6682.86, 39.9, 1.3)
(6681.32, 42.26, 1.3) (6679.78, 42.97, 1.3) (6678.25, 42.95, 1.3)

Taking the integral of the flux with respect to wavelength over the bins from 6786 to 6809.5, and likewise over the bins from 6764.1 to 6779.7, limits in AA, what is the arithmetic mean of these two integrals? 639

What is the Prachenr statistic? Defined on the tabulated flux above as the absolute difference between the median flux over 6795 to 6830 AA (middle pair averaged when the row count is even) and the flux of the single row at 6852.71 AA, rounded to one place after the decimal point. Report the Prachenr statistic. 1.4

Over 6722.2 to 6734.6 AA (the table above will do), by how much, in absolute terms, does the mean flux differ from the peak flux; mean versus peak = 1.04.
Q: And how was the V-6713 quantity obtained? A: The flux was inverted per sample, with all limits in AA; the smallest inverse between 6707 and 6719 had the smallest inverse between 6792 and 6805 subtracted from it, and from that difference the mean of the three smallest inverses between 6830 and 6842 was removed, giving -0.0350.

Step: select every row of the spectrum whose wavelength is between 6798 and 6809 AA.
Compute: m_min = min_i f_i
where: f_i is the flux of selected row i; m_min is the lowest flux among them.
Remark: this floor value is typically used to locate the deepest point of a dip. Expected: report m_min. 30.05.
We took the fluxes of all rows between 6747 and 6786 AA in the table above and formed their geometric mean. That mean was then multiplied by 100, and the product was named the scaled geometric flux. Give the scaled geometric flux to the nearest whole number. 3364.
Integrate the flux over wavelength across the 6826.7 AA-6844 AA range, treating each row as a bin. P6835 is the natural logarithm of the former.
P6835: 6.31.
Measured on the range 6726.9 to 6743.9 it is 6.43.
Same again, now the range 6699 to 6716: 6.51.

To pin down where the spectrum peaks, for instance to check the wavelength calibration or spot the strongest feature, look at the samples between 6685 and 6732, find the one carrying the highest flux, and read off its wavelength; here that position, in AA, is 6685.94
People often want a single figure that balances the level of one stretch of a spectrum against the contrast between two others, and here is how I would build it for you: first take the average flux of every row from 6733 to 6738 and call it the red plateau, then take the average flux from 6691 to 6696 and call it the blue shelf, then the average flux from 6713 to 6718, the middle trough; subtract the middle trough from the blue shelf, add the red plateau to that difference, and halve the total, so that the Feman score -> 20.7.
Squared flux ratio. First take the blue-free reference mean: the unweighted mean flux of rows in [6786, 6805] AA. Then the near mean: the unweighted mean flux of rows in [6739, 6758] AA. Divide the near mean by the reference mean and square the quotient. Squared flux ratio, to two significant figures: 1.2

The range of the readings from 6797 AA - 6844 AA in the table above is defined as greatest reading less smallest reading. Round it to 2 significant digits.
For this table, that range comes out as 4.5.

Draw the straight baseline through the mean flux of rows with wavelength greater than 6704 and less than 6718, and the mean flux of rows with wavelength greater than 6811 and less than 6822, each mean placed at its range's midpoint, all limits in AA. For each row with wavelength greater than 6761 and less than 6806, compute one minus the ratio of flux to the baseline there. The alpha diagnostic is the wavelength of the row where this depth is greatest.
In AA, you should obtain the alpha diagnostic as 6771.15 AA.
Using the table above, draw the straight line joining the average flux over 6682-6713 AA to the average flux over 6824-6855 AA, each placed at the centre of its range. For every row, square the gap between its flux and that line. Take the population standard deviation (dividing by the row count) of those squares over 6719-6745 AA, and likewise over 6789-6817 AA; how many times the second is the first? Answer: 1.2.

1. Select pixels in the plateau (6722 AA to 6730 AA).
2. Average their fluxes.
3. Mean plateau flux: 37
